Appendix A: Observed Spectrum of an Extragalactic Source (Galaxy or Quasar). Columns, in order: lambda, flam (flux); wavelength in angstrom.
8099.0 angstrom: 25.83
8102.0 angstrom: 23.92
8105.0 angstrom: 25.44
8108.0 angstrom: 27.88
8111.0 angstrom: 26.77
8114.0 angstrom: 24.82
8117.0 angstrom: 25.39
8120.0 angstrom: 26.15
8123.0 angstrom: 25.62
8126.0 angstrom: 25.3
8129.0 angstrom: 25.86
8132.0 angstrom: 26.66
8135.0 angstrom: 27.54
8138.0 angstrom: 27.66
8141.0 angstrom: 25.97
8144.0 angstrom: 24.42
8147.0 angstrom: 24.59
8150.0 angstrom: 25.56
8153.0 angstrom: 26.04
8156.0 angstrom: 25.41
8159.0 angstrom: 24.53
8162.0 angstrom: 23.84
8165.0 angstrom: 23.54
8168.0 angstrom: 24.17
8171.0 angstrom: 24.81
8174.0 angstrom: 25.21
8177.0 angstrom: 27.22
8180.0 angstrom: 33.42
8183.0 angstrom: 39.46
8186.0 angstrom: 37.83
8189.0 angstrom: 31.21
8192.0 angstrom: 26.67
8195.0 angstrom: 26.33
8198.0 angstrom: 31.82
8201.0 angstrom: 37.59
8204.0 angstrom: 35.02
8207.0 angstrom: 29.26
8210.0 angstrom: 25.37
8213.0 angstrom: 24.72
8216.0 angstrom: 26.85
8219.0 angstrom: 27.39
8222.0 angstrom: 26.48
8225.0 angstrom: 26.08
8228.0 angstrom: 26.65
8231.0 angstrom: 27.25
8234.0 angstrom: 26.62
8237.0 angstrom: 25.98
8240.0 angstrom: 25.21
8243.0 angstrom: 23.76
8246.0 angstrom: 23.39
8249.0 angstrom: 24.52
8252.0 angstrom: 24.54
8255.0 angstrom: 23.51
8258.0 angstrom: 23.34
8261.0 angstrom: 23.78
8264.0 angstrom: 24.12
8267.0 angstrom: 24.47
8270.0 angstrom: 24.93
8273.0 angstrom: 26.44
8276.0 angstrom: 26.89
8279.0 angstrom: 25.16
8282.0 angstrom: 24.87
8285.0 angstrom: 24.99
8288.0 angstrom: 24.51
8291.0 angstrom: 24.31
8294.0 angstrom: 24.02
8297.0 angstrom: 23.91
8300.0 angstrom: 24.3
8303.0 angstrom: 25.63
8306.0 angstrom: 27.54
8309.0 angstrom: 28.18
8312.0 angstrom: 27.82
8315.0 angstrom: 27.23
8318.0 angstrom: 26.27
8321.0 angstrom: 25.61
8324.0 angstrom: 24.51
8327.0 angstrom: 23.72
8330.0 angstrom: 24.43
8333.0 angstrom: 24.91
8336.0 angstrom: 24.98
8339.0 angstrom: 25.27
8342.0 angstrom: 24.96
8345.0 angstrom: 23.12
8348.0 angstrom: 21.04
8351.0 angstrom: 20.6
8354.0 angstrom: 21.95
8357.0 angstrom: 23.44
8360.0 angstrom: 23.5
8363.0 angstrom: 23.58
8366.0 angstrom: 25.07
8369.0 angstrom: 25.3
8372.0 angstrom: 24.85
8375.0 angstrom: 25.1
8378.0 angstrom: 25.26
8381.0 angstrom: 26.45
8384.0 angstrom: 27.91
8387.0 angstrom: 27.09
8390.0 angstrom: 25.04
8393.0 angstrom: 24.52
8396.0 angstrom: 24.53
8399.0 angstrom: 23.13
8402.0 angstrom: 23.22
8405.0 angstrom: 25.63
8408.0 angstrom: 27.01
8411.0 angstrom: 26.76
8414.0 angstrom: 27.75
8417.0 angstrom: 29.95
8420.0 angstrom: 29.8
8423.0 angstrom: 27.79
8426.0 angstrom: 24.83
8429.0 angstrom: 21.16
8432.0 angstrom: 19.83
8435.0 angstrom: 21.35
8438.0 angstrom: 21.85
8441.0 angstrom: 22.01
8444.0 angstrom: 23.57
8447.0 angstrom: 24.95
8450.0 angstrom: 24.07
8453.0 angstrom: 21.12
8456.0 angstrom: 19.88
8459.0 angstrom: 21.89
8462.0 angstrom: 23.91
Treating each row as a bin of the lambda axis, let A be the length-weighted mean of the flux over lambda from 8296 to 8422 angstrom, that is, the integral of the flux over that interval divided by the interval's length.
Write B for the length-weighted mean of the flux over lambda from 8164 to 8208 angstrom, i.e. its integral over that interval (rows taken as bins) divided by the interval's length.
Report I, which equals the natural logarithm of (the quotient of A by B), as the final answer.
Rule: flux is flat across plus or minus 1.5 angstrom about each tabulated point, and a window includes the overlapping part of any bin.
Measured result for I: -0.18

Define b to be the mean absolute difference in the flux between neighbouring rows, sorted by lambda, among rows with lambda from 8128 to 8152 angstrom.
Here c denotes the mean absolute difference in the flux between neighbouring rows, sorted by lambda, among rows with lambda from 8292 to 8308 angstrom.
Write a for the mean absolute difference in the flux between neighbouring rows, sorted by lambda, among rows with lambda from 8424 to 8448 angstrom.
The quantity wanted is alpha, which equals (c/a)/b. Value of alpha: 0.7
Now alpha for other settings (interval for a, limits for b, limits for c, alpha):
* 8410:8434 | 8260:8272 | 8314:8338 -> 0.9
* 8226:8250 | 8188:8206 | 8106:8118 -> 0.4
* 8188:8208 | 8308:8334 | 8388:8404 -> 0.2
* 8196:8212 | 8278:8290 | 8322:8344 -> 0.3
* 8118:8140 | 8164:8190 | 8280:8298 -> 0.1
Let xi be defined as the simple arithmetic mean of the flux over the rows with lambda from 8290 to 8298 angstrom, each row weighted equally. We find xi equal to 24.1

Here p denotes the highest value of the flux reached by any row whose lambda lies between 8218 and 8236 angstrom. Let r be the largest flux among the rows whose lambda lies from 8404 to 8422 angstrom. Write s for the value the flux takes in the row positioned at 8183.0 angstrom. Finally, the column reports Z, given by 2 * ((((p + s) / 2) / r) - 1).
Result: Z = 0.23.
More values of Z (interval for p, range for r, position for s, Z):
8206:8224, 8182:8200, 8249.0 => -0.64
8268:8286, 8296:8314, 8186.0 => 0.30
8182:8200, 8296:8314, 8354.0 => 0.18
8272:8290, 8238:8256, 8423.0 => 0.17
